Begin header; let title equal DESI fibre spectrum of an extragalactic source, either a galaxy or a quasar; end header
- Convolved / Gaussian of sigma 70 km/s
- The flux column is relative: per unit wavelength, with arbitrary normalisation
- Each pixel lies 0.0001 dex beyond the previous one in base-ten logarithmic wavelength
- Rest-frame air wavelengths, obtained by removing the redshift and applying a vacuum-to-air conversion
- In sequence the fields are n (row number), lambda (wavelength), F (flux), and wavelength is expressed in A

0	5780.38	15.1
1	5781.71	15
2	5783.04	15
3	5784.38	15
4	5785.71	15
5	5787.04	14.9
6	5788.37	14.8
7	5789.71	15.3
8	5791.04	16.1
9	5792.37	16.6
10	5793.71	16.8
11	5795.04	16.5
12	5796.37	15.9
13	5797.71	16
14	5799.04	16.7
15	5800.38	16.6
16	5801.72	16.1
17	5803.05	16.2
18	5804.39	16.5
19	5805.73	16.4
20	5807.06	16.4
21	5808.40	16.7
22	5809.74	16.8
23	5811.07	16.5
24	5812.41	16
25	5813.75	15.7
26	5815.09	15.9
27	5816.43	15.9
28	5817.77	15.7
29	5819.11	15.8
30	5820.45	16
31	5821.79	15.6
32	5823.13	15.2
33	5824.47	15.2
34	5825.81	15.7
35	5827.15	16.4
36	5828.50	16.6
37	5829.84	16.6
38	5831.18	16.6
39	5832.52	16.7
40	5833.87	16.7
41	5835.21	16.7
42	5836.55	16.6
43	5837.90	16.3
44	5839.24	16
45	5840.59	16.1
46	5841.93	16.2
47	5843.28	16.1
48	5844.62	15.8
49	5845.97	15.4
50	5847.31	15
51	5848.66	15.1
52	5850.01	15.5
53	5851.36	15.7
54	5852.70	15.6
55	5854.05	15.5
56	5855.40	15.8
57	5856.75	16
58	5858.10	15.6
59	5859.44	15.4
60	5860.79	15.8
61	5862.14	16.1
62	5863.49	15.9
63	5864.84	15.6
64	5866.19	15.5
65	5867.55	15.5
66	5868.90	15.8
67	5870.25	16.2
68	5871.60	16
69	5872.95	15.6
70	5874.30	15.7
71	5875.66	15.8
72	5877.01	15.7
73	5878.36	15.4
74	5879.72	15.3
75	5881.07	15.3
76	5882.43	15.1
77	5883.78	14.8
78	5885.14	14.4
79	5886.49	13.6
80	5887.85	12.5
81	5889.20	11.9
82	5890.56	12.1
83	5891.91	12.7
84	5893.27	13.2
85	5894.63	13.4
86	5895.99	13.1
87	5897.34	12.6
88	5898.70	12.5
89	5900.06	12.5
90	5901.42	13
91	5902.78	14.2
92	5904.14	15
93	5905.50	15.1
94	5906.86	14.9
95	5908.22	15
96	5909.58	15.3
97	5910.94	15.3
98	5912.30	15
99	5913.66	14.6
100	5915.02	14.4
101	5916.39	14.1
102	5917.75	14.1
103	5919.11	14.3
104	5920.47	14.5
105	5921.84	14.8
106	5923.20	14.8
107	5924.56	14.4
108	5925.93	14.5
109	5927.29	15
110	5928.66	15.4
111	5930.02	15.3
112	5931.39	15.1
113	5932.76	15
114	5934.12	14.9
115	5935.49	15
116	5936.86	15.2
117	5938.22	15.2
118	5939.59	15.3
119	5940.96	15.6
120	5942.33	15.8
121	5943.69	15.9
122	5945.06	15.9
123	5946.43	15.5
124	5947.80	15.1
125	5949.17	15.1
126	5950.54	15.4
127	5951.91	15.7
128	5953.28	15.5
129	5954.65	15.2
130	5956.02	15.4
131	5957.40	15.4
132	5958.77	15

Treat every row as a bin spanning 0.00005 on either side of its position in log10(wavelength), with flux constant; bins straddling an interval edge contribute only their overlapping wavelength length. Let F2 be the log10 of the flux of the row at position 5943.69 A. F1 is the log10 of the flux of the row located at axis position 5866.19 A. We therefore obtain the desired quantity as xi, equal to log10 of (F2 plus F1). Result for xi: 0.379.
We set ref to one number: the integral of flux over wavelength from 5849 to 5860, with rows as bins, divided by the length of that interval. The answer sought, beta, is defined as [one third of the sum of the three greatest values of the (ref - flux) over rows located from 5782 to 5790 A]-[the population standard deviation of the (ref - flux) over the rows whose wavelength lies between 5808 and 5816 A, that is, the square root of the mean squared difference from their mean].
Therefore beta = 0.31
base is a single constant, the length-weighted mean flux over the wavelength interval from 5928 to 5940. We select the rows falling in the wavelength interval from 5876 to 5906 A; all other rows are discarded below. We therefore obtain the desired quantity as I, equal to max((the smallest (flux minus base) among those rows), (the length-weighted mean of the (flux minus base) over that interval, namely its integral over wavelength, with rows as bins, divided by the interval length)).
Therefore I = -1.3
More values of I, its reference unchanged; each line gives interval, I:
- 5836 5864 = 0.6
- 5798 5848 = 1.0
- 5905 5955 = -0.1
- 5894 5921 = -1.0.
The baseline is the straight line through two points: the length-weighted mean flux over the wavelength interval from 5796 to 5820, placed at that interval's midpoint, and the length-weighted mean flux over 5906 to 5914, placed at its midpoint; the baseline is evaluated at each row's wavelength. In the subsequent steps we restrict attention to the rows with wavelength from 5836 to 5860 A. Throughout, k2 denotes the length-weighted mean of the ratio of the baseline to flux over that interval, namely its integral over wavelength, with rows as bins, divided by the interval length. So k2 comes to 1.00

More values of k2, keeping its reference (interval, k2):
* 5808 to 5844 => 0.99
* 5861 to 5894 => 1.05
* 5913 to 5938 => 1.01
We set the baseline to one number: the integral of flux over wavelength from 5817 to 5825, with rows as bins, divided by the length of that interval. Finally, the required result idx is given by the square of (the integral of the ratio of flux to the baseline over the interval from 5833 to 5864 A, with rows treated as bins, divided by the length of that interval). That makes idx 1.04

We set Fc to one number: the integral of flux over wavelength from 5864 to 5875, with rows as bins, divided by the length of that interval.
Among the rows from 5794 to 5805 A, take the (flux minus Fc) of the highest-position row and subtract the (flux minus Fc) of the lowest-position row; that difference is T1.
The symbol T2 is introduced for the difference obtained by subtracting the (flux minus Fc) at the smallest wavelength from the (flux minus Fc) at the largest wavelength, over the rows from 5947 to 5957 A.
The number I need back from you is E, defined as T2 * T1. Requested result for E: 0.0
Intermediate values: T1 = 0.00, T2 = 0.3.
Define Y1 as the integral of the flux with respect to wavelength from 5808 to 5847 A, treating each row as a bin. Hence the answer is 628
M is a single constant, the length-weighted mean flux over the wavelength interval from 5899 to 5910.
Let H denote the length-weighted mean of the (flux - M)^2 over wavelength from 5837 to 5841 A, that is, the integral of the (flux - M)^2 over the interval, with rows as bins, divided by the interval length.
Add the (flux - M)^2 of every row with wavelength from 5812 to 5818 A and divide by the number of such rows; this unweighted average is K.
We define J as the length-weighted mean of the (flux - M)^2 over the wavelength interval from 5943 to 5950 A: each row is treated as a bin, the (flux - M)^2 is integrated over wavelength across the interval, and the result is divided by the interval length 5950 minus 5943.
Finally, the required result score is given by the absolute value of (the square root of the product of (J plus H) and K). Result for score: 3.5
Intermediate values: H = 4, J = 1.6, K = 2.4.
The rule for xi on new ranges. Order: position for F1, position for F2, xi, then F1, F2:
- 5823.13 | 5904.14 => 0.373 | 1.18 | 1.18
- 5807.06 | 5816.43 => 0.383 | 1.21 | 1.20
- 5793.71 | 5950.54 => 0.383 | 1.23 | 1.19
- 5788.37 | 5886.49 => 0.362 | 1.17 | 1.13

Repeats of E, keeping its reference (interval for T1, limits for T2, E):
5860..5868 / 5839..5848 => 0.3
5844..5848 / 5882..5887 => 1.2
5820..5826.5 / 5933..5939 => -0.1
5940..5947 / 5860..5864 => 0.0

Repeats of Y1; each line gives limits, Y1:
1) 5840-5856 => 250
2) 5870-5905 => 494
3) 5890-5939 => 702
